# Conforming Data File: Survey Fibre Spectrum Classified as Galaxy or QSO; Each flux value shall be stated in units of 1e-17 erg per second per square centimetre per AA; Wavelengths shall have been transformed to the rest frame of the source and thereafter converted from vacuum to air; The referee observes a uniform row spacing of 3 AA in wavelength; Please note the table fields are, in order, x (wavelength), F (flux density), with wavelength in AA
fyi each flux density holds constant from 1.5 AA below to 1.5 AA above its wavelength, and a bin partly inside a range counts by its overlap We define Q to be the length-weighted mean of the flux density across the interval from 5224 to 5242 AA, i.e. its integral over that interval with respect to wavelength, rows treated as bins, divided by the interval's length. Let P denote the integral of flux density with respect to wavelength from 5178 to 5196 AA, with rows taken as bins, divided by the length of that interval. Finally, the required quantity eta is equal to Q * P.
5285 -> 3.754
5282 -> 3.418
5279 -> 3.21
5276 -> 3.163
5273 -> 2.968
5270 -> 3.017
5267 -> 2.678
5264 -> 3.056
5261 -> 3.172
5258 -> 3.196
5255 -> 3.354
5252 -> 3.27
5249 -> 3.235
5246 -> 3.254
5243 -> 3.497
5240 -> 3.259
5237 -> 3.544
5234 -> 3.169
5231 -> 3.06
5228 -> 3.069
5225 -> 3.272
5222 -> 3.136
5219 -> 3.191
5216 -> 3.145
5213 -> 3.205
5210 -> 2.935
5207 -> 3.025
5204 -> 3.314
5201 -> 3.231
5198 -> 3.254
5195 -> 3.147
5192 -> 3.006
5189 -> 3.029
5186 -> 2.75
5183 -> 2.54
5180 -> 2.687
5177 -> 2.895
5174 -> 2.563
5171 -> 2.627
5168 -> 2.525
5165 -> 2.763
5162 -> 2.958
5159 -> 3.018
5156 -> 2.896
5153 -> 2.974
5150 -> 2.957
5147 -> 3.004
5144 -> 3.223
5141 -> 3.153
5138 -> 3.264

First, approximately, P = 2.85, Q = 3.24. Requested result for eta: 9.2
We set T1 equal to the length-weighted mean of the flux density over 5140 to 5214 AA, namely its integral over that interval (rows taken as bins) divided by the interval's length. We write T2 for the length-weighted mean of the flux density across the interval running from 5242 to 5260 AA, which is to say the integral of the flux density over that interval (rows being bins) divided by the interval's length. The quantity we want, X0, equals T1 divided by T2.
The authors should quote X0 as 0.89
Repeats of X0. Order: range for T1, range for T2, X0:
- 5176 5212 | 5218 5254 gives 0.92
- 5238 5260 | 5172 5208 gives 1.12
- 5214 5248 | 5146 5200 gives 1.13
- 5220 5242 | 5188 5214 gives 1.03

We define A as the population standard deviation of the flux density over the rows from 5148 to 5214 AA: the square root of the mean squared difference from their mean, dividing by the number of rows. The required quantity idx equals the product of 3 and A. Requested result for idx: 0.69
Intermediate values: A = 0.230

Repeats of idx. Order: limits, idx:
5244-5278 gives 0.54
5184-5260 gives 0.49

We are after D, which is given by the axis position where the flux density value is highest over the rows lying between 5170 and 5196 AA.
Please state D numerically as 5195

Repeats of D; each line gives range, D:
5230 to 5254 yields 5237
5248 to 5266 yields 5255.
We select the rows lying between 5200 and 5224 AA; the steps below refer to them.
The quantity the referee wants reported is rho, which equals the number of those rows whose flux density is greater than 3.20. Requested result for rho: 3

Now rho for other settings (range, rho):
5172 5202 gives 2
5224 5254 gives 7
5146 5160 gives 0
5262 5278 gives 0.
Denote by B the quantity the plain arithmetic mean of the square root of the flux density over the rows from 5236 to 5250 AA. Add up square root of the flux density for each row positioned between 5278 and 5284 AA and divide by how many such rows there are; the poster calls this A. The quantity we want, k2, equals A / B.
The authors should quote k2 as 0.99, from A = 1.82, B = 1.83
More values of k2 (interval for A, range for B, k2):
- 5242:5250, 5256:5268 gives 1.05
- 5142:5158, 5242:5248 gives 0.94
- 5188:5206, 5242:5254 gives 0.98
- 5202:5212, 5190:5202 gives 0.99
